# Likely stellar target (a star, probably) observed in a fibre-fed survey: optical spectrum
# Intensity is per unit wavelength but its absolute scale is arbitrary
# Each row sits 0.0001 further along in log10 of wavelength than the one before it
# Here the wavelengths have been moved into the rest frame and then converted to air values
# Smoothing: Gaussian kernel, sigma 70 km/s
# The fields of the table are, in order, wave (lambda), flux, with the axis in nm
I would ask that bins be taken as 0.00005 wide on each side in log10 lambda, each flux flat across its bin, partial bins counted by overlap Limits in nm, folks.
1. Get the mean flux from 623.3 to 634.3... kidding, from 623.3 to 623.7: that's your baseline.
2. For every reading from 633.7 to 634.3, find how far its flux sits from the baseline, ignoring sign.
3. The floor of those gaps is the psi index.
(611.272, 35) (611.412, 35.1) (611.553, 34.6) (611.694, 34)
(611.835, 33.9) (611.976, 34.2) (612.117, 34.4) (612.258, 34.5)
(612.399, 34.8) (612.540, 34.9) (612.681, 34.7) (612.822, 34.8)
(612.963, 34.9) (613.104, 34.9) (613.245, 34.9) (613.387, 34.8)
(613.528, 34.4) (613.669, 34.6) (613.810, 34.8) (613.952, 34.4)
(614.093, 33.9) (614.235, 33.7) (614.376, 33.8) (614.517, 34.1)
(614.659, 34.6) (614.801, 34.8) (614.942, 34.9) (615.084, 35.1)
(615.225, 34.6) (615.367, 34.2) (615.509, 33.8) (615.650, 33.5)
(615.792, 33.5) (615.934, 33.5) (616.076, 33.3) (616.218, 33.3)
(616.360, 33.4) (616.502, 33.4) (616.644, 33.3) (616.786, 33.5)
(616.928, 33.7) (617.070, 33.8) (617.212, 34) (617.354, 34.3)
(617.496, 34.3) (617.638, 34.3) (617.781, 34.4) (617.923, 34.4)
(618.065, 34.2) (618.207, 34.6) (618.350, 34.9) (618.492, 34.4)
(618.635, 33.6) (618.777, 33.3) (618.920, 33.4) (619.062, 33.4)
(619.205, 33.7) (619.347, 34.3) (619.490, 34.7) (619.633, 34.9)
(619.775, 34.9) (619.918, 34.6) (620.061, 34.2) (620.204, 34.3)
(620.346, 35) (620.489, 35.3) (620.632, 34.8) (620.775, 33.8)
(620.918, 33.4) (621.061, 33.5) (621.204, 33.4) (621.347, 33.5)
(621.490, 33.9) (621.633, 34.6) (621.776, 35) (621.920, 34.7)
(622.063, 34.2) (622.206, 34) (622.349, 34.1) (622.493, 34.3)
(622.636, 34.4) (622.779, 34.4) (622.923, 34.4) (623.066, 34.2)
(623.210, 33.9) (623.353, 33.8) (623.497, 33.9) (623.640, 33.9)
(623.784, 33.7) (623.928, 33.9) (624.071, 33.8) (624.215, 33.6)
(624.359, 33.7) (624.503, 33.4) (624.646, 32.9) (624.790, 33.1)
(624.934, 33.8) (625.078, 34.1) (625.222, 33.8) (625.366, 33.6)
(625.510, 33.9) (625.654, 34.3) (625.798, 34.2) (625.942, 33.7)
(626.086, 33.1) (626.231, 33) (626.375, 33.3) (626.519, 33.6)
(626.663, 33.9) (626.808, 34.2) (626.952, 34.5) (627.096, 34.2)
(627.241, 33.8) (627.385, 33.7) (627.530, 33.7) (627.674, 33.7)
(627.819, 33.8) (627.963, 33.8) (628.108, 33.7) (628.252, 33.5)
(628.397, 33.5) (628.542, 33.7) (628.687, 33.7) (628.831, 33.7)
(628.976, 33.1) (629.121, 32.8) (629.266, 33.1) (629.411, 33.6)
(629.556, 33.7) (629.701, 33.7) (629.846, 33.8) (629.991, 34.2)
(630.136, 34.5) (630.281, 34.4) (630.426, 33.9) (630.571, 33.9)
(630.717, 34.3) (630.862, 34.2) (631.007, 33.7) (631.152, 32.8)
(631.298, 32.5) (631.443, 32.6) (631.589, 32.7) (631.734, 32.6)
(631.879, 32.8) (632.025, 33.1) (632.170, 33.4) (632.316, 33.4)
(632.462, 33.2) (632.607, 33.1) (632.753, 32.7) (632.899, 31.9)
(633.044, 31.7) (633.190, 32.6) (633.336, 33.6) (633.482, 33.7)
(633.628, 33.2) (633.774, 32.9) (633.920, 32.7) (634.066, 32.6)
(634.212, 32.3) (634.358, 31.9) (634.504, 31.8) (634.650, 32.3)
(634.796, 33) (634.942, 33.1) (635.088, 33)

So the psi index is 1.0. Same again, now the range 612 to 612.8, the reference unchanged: 0.5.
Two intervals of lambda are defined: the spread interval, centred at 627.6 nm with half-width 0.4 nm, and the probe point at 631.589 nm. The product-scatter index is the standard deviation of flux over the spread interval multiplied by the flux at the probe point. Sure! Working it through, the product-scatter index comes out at 2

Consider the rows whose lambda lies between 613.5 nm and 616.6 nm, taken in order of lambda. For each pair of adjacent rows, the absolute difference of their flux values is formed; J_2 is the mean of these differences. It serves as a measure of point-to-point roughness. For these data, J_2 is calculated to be 0.23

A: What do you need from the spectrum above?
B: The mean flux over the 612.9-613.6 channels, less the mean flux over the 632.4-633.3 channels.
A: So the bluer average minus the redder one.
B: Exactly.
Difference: 2.2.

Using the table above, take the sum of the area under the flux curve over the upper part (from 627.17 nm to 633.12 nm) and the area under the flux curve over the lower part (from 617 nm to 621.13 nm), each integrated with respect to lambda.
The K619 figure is 340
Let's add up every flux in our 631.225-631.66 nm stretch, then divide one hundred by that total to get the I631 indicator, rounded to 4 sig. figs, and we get 1.022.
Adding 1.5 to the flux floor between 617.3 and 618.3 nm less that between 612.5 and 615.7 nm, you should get 2.2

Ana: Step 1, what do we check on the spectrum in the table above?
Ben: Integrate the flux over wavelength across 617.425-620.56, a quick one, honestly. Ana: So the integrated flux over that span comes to 108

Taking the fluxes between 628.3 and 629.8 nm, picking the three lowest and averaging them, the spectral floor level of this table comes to 33.0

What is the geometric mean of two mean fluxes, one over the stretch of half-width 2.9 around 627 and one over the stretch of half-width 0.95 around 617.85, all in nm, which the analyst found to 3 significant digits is 33.9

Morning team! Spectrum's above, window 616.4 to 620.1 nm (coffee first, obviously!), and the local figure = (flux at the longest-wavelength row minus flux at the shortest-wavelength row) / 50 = 0.016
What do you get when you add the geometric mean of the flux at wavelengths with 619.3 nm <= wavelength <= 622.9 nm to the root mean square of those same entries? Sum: 68.7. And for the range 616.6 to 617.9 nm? 67.9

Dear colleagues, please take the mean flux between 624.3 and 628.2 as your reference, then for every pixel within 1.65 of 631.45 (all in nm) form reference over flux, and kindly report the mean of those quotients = 1.01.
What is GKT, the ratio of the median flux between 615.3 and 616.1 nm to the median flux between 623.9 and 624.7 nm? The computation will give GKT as 1.00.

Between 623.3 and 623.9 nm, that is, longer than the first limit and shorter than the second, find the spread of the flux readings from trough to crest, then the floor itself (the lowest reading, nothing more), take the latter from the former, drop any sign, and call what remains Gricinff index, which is 33.5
